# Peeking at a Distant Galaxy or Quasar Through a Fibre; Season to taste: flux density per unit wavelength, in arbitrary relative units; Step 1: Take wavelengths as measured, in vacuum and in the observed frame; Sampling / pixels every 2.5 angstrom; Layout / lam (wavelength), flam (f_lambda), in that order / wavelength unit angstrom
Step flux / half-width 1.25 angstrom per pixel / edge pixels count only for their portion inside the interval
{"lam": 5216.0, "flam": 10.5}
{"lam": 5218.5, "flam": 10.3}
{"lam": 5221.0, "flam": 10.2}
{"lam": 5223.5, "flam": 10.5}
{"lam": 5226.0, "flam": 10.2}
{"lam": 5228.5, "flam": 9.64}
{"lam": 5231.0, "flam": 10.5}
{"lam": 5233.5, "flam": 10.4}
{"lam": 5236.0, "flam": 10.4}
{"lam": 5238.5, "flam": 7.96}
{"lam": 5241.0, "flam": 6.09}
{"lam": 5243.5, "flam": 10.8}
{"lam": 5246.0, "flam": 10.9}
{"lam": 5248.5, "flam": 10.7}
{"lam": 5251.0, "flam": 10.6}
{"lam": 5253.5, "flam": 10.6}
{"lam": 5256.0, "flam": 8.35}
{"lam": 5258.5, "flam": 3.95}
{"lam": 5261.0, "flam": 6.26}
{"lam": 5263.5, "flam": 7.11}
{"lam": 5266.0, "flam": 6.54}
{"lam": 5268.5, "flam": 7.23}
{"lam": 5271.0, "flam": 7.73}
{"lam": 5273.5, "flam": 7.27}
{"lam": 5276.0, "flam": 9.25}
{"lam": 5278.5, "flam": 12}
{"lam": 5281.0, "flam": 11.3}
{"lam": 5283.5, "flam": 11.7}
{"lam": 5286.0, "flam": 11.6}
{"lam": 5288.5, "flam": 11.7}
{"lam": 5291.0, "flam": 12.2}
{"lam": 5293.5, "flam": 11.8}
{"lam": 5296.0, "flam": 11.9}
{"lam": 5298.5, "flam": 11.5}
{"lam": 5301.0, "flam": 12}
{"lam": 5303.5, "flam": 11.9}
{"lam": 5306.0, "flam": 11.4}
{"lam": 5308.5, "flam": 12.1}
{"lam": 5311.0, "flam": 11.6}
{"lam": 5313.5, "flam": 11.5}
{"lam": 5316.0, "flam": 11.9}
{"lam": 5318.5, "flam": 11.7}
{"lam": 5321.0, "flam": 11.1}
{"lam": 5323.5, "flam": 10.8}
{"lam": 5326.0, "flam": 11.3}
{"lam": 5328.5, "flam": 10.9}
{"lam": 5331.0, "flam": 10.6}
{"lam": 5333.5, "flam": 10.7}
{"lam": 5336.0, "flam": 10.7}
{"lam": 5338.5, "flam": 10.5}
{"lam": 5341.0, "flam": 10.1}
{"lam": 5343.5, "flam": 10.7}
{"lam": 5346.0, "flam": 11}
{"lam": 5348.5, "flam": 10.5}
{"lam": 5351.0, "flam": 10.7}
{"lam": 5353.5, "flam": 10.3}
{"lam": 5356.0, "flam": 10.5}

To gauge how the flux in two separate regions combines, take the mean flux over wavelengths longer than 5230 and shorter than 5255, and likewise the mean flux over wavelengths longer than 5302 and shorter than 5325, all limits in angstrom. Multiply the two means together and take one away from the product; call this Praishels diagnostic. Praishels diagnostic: 113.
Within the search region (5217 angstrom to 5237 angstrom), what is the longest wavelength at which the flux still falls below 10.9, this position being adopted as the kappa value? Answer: 5236.0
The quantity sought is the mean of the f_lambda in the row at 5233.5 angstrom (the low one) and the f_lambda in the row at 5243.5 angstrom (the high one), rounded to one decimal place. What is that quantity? 10.6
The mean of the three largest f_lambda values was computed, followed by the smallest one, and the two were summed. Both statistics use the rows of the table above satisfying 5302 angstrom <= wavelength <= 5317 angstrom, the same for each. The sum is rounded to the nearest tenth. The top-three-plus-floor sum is 23.4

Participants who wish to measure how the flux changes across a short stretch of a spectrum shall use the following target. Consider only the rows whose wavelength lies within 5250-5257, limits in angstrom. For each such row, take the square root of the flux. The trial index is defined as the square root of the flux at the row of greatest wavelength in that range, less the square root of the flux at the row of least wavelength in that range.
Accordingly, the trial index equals -0.37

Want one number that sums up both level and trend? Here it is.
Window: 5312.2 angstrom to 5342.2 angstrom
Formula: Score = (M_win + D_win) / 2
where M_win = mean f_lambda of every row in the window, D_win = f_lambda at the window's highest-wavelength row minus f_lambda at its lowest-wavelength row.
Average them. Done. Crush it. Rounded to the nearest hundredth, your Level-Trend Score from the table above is 4.79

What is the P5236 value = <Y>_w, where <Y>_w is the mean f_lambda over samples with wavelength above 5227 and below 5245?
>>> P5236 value 9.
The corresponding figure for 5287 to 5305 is 12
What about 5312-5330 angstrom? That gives 11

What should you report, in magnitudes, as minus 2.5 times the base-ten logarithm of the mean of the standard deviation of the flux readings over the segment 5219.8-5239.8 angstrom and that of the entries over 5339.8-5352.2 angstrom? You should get 0.6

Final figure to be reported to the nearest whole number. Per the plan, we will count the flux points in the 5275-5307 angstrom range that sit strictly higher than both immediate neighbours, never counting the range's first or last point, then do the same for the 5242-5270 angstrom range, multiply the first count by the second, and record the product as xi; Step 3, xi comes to 10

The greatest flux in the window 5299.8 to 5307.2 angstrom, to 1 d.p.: 12.0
